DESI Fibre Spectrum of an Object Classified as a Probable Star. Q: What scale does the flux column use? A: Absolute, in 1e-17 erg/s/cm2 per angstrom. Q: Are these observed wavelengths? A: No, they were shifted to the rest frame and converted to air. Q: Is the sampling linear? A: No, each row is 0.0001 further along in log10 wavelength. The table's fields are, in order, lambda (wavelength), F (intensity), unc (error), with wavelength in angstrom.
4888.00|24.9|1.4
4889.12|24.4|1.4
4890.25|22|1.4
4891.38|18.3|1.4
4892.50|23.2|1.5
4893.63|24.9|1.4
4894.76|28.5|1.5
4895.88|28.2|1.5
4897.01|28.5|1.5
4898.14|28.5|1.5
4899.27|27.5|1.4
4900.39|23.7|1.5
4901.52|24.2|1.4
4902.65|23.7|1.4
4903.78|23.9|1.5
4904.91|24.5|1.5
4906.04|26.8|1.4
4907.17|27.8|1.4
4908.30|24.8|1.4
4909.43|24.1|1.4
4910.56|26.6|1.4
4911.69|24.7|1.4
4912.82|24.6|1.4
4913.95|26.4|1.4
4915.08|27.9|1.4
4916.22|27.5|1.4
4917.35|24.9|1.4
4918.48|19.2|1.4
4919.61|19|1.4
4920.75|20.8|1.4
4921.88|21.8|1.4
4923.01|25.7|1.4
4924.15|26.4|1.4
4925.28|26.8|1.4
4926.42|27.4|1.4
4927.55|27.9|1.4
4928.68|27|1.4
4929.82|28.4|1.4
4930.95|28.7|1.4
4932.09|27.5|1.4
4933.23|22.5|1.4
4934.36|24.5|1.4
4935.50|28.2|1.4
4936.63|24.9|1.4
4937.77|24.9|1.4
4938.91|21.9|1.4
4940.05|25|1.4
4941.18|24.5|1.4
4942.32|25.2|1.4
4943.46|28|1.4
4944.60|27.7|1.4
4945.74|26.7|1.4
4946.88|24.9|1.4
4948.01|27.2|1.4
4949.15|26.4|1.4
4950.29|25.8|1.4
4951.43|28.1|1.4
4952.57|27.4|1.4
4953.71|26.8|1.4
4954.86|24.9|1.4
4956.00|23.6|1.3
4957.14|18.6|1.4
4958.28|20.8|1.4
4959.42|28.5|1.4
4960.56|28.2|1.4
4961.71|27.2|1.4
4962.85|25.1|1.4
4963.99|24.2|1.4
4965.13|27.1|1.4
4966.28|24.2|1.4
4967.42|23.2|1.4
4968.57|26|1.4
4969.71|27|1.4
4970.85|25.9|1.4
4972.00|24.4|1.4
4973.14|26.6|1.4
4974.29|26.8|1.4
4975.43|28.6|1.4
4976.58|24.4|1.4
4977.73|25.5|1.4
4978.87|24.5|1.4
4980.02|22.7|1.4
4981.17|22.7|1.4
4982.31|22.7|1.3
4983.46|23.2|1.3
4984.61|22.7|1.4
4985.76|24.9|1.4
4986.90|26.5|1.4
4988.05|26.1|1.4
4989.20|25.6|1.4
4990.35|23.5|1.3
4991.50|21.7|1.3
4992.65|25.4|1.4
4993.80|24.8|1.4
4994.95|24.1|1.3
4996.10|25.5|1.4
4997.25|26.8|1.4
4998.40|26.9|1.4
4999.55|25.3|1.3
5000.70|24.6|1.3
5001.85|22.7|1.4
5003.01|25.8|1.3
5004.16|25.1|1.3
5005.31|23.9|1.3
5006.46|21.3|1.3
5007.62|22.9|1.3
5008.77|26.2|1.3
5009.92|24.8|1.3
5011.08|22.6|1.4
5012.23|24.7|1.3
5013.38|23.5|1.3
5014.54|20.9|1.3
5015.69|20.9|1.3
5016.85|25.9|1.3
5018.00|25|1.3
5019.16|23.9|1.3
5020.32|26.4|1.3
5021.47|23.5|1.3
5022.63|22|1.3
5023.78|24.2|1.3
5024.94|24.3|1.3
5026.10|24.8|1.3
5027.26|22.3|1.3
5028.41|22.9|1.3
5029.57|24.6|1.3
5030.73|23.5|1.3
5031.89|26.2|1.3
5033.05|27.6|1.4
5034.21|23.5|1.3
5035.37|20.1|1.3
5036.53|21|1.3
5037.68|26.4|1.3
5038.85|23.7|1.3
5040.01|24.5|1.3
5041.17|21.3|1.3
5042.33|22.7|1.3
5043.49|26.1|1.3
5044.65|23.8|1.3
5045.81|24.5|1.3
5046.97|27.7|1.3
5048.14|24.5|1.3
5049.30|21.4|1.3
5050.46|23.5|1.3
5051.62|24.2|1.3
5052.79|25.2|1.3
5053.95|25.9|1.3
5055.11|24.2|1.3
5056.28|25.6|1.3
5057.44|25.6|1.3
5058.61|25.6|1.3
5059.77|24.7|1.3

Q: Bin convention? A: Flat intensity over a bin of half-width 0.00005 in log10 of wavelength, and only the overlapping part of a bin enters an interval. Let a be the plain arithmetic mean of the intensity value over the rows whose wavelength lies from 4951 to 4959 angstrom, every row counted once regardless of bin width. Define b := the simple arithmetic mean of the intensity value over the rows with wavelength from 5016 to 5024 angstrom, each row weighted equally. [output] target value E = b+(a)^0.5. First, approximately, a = 24.3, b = 24.4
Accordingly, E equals 29.3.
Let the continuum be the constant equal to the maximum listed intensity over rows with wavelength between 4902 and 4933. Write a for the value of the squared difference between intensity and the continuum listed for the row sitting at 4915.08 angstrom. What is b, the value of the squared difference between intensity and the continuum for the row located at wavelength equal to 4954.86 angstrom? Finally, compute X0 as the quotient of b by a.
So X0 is 23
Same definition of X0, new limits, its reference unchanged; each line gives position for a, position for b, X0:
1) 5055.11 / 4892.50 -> 1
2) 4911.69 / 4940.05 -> 1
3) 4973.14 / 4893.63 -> 3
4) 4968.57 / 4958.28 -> 9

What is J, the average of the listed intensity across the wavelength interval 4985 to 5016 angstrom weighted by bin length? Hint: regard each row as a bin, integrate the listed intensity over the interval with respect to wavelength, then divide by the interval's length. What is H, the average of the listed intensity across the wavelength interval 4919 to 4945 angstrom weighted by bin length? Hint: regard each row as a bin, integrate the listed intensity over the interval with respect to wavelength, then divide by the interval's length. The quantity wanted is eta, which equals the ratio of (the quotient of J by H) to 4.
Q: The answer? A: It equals 0.240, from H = 25.4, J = 24.4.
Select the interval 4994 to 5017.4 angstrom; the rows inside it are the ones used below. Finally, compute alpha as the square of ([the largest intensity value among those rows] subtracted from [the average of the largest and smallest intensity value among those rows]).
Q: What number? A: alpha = 9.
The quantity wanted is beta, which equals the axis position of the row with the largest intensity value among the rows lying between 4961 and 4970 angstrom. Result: 4961.71 angstrom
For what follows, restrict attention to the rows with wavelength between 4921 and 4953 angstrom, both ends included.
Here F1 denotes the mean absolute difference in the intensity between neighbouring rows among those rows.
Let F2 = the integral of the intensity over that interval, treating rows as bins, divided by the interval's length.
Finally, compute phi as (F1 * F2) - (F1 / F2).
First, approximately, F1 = 1.6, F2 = 26.1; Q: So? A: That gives 42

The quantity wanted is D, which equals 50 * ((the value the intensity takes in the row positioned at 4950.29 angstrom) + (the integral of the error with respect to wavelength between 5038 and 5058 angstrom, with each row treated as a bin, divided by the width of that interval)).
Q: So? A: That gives 1355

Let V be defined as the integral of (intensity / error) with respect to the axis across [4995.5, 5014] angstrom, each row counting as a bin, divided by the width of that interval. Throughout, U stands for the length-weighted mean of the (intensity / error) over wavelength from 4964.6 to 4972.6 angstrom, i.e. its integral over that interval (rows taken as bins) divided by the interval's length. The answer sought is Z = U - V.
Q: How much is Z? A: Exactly -0.30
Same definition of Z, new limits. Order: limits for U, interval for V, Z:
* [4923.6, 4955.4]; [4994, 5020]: 0.42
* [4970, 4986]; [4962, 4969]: -0.05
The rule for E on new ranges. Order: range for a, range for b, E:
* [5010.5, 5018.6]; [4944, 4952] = 31.5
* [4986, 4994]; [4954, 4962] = 29.5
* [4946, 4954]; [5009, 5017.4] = 28.5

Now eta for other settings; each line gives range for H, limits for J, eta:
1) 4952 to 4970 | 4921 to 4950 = 0.258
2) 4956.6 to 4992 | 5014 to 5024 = 0.238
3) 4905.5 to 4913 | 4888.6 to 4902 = 0.245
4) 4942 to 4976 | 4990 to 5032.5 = 0.234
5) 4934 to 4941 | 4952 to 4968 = 0.251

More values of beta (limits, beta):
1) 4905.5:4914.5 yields 4907.17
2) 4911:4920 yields 4915.08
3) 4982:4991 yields 4986.90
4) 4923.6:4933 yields 4930.95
